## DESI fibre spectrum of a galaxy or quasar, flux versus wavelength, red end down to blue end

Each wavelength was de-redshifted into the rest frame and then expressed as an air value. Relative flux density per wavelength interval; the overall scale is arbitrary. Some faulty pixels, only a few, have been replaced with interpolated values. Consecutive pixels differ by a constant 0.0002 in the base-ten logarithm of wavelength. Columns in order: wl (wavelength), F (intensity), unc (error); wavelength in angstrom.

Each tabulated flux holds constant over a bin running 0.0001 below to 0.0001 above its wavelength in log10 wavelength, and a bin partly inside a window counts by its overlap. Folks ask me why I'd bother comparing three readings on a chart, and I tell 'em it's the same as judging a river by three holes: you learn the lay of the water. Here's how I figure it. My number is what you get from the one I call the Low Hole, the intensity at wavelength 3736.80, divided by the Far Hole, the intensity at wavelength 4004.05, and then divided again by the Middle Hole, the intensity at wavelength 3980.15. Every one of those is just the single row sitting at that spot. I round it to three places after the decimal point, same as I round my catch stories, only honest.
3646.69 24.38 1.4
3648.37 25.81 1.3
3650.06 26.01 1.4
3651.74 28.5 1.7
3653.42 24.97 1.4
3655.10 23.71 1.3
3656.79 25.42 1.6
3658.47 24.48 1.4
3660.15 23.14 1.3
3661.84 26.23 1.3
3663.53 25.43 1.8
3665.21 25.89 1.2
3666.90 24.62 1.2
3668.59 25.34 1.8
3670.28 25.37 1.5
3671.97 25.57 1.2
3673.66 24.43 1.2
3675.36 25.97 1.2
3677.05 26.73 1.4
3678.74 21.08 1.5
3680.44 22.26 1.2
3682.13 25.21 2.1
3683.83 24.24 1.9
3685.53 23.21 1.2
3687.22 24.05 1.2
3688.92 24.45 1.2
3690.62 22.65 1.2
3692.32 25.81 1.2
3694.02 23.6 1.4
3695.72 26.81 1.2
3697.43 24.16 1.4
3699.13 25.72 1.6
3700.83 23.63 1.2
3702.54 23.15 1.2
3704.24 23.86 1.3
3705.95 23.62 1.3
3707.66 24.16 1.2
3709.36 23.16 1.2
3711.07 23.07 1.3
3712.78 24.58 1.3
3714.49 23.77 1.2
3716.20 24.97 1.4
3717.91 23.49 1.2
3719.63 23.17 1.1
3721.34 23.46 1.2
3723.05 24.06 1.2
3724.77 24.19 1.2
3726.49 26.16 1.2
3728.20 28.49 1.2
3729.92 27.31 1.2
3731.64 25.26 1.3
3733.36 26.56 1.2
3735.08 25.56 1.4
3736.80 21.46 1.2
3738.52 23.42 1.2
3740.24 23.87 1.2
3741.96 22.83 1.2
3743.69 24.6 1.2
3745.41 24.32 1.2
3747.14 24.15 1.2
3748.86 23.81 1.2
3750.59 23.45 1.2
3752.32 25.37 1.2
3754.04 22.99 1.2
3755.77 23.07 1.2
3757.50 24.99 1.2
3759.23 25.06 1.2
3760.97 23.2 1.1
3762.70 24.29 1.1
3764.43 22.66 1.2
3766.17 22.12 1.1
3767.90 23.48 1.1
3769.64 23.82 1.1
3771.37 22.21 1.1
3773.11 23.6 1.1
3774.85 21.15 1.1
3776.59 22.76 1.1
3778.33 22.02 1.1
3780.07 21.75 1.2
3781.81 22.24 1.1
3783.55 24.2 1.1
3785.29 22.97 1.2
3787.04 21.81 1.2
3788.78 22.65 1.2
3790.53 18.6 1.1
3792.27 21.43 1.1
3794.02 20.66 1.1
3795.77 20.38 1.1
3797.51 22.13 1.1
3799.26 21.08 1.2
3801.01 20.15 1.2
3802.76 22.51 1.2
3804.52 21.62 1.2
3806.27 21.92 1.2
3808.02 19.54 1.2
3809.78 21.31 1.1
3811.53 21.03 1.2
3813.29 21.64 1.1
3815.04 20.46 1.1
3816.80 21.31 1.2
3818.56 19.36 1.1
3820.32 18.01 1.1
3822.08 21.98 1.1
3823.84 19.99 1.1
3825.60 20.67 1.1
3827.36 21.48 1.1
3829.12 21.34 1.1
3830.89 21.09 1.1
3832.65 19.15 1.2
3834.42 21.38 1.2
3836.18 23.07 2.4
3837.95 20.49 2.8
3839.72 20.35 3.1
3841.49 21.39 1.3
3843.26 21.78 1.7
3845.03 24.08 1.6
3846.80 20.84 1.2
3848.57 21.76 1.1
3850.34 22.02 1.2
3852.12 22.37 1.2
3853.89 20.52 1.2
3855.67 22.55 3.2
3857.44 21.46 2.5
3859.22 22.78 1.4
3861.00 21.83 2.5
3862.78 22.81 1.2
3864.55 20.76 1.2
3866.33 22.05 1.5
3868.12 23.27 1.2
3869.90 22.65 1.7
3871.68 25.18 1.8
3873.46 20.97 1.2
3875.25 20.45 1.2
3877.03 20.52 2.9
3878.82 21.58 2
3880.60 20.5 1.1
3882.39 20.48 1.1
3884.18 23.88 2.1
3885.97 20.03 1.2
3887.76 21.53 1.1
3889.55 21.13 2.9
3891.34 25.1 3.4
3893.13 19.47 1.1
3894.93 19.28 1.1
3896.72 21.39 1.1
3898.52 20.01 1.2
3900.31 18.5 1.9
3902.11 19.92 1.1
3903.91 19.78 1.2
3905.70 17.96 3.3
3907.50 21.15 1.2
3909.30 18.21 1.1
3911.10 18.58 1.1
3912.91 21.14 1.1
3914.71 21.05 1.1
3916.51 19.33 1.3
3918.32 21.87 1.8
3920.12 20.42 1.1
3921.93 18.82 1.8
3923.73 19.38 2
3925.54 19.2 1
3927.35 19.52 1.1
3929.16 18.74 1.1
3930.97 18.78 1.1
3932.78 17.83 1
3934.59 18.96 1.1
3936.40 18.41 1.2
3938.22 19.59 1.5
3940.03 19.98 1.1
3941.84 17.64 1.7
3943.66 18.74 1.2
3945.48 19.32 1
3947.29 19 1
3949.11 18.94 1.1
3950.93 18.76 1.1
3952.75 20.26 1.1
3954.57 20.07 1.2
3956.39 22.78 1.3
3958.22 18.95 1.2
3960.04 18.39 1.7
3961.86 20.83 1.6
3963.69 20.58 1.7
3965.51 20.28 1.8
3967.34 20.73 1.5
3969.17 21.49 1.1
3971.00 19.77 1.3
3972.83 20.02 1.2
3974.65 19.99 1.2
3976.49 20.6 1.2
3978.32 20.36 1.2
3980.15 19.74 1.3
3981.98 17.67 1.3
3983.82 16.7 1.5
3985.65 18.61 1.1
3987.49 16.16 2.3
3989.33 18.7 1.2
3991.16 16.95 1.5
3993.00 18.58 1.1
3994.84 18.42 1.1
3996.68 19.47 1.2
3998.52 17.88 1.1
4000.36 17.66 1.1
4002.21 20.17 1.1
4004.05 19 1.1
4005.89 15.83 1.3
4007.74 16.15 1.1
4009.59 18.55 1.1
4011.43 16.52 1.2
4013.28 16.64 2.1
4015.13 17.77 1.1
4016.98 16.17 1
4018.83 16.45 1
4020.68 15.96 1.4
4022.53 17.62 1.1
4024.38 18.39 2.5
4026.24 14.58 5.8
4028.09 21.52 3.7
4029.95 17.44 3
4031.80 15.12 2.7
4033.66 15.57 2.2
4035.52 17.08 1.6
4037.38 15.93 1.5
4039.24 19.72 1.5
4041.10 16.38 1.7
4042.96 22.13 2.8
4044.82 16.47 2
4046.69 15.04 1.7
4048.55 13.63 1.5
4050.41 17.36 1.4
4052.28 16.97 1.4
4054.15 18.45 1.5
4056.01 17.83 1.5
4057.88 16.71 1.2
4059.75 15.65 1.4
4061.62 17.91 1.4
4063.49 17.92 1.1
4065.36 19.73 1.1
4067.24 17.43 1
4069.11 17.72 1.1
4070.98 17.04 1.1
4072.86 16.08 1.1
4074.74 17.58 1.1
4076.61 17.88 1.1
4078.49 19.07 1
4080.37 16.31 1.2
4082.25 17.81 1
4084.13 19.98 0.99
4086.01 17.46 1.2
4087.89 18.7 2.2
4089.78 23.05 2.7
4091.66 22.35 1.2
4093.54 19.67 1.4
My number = 0.057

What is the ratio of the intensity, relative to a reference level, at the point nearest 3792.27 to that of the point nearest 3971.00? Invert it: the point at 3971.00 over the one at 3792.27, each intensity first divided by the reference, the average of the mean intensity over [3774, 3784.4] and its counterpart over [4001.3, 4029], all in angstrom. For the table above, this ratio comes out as 0.92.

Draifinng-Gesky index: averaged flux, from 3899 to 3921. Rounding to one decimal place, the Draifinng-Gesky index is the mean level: 19.8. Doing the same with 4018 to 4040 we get 17.1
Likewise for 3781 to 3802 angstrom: 21.5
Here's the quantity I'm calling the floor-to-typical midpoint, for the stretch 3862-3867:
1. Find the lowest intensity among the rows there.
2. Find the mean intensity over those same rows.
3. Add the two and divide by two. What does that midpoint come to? 21.3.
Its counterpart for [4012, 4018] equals 16.5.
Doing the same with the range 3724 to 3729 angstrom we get 25.2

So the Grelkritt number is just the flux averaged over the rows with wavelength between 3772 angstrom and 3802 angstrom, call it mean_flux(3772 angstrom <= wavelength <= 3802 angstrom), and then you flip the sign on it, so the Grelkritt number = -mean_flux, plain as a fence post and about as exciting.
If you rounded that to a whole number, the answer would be -22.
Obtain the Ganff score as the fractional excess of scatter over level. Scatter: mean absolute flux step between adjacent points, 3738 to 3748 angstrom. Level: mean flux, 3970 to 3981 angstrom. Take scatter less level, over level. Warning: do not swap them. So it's -0.963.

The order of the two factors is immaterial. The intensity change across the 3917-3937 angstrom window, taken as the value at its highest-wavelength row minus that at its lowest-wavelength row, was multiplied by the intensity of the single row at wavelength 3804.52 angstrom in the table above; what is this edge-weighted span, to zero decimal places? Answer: -75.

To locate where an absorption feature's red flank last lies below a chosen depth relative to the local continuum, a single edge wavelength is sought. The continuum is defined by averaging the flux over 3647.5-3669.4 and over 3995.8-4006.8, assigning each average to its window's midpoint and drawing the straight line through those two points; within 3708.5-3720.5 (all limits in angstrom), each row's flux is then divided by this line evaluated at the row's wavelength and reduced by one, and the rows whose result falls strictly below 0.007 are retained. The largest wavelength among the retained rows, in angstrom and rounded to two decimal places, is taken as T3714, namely 3719.63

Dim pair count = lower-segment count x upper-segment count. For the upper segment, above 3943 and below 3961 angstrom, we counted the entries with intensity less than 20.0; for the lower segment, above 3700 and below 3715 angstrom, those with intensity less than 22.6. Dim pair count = 0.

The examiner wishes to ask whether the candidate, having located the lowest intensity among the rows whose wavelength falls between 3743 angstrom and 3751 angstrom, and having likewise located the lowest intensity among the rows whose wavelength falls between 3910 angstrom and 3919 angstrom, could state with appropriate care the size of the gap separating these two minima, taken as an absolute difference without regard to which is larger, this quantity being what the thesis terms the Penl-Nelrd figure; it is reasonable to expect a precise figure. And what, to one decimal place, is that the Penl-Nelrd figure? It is 4.9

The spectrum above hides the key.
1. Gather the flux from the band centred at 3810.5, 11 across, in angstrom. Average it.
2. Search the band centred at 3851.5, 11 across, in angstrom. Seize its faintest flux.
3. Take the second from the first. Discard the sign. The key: 0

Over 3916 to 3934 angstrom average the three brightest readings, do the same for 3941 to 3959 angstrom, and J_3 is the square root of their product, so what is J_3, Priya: 20.8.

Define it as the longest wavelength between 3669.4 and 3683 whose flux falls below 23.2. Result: 3680.44 angstrom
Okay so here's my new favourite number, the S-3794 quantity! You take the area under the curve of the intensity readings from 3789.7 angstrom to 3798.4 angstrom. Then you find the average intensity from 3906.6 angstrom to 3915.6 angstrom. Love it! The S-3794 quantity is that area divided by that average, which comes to 9.0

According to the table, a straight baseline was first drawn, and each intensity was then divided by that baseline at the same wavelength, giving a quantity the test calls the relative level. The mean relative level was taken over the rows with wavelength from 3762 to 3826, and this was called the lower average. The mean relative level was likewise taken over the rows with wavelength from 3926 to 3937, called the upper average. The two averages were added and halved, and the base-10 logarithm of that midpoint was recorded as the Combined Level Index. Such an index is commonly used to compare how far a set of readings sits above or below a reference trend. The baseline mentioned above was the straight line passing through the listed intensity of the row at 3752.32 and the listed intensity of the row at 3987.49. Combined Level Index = -0.015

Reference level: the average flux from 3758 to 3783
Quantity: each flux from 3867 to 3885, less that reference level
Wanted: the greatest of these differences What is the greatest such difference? 2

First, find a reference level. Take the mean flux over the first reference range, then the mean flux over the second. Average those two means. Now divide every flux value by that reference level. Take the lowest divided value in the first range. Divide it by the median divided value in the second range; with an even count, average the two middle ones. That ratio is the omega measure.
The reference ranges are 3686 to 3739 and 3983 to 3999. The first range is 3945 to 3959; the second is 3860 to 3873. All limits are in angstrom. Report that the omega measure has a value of 0.828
